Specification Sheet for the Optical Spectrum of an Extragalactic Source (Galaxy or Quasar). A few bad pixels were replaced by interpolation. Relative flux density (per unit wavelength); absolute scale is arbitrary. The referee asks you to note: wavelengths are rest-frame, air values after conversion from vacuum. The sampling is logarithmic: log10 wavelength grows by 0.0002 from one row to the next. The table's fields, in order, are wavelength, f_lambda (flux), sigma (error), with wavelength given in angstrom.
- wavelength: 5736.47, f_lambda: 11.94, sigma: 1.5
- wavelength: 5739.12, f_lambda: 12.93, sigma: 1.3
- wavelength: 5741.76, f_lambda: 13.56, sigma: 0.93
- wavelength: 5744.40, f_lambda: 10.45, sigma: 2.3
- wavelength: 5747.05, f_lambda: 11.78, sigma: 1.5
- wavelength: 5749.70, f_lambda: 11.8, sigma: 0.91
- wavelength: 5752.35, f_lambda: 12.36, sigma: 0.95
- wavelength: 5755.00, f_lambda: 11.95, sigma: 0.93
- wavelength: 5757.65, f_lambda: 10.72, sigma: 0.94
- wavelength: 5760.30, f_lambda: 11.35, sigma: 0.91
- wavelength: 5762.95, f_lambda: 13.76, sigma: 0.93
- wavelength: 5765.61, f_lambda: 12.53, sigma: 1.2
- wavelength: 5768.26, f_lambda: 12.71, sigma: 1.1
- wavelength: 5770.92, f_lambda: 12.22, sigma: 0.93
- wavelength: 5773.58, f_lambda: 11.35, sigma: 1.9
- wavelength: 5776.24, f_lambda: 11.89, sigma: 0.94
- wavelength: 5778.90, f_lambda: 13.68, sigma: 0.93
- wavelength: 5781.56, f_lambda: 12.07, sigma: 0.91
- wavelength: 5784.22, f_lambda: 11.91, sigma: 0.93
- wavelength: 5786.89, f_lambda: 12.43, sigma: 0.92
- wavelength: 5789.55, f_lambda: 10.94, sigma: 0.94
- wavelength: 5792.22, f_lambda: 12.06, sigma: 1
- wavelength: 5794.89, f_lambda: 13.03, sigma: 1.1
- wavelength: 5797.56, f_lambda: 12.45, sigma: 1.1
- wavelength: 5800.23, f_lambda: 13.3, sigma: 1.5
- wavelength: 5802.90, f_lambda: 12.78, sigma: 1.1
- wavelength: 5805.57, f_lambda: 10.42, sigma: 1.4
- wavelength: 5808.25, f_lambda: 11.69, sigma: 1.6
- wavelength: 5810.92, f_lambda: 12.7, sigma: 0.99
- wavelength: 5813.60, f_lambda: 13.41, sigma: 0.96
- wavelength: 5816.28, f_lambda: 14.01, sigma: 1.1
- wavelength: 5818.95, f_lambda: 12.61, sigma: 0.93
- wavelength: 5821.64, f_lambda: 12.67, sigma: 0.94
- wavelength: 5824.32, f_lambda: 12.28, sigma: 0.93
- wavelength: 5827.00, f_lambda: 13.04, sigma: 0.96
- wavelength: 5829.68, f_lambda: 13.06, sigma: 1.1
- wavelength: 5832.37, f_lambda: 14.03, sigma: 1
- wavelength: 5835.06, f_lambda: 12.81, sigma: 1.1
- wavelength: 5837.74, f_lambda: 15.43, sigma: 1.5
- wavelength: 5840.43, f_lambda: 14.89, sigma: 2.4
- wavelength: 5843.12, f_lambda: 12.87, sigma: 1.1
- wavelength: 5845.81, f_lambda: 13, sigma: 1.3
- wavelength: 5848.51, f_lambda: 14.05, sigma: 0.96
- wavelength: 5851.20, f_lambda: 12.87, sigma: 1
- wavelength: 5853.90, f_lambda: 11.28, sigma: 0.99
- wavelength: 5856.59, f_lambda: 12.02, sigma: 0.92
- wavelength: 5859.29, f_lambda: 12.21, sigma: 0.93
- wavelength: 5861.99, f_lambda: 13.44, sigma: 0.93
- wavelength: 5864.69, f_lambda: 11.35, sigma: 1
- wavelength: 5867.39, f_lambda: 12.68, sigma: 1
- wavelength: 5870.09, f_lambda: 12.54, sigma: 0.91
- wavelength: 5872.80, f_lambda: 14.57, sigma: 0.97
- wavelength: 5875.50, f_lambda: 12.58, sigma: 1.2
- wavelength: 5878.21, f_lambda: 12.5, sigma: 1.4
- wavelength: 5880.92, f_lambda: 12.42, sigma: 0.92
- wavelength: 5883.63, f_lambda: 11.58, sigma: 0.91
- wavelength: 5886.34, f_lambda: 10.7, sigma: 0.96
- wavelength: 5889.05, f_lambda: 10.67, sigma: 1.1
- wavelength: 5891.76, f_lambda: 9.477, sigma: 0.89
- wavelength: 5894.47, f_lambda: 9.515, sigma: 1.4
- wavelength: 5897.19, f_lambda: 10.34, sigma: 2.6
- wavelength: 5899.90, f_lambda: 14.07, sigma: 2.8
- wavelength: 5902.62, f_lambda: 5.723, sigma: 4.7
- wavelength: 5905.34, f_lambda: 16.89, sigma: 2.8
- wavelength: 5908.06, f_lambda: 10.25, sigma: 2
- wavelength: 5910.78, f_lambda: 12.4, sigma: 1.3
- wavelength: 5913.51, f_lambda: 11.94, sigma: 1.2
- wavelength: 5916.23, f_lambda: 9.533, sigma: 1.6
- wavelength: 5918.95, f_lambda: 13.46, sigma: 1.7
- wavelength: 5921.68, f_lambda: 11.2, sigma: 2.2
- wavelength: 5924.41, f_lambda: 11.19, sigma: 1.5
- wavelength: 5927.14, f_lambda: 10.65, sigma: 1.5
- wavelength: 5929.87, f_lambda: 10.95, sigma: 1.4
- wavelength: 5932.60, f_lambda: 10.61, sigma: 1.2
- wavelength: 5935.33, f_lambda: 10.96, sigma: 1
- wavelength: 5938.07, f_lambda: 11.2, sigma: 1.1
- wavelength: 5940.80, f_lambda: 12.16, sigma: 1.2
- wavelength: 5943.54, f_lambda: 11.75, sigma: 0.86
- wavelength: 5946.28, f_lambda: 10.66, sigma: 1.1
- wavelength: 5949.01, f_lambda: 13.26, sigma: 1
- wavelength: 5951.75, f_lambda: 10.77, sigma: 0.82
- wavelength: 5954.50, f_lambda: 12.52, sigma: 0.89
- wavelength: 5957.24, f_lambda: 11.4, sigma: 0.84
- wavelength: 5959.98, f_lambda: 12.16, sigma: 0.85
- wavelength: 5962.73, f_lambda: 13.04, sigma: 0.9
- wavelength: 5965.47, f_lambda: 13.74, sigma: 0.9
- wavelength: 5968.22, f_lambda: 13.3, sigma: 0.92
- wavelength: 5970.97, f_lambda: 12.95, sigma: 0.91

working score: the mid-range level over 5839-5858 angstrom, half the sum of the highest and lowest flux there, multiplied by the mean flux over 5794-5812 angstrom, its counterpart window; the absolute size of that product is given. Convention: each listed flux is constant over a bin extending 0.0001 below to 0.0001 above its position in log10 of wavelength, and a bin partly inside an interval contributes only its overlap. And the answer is 161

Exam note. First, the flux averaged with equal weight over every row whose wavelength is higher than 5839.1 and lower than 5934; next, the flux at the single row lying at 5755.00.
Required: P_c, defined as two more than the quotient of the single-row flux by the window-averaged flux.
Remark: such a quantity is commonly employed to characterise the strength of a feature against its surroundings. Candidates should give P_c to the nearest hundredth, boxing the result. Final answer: 3.00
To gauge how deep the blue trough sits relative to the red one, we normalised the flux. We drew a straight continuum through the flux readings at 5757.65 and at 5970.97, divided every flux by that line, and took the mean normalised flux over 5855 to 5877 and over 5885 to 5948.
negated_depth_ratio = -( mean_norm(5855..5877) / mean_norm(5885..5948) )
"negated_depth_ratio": -1.19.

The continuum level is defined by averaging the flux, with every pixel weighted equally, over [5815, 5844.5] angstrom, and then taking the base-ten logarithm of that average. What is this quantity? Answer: 1.13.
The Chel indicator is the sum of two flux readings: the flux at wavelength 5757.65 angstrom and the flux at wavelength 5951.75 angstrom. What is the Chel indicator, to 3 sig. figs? 21.5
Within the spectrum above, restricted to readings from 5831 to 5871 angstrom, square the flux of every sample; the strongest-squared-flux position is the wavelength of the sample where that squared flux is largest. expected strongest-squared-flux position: 5837.74 angstrom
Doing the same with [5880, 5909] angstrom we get 5905.34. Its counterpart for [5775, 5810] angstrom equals 5778.90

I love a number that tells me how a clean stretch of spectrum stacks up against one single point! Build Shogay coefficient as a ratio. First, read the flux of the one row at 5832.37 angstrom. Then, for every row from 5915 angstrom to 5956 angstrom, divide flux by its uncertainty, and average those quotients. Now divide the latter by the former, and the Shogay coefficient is 0.69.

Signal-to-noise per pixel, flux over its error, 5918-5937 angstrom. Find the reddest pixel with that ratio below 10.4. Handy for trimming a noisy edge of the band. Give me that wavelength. 5932.60 angstrom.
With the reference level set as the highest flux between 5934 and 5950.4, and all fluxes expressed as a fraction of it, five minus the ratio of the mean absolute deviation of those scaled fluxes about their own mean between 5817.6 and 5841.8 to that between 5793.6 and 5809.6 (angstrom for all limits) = 3.89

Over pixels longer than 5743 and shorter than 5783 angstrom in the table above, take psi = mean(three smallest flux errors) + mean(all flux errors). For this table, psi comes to 2.06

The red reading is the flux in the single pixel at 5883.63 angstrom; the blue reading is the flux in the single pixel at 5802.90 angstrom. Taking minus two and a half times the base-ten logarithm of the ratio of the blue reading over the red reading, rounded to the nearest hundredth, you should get -0.11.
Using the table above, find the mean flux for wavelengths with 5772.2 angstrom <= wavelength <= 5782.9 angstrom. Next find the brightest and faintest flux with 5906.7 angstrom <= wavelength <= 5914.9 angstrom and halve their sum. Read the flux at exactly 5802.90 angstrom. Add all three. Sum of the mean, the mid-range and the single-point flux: 36.4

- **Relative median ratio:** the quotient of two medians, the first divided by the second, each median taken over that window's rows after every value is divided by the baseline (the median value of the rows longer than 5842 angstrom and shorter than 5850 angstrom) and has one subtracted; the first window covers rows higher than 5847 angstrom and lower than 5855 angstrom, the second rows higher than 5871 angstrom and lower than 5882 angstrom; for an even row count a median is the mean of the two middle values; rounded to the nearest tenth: 0.3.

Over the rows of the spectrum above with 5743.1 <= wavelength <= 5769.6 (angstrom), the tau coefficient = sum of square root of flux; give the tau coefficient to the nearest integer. 35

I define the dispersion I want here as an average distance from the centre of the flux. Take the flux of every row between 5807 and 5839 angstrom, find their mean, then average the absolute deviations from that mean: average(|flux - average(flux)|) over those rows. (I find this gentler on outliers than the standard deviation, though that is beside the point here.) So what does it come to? 0.72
